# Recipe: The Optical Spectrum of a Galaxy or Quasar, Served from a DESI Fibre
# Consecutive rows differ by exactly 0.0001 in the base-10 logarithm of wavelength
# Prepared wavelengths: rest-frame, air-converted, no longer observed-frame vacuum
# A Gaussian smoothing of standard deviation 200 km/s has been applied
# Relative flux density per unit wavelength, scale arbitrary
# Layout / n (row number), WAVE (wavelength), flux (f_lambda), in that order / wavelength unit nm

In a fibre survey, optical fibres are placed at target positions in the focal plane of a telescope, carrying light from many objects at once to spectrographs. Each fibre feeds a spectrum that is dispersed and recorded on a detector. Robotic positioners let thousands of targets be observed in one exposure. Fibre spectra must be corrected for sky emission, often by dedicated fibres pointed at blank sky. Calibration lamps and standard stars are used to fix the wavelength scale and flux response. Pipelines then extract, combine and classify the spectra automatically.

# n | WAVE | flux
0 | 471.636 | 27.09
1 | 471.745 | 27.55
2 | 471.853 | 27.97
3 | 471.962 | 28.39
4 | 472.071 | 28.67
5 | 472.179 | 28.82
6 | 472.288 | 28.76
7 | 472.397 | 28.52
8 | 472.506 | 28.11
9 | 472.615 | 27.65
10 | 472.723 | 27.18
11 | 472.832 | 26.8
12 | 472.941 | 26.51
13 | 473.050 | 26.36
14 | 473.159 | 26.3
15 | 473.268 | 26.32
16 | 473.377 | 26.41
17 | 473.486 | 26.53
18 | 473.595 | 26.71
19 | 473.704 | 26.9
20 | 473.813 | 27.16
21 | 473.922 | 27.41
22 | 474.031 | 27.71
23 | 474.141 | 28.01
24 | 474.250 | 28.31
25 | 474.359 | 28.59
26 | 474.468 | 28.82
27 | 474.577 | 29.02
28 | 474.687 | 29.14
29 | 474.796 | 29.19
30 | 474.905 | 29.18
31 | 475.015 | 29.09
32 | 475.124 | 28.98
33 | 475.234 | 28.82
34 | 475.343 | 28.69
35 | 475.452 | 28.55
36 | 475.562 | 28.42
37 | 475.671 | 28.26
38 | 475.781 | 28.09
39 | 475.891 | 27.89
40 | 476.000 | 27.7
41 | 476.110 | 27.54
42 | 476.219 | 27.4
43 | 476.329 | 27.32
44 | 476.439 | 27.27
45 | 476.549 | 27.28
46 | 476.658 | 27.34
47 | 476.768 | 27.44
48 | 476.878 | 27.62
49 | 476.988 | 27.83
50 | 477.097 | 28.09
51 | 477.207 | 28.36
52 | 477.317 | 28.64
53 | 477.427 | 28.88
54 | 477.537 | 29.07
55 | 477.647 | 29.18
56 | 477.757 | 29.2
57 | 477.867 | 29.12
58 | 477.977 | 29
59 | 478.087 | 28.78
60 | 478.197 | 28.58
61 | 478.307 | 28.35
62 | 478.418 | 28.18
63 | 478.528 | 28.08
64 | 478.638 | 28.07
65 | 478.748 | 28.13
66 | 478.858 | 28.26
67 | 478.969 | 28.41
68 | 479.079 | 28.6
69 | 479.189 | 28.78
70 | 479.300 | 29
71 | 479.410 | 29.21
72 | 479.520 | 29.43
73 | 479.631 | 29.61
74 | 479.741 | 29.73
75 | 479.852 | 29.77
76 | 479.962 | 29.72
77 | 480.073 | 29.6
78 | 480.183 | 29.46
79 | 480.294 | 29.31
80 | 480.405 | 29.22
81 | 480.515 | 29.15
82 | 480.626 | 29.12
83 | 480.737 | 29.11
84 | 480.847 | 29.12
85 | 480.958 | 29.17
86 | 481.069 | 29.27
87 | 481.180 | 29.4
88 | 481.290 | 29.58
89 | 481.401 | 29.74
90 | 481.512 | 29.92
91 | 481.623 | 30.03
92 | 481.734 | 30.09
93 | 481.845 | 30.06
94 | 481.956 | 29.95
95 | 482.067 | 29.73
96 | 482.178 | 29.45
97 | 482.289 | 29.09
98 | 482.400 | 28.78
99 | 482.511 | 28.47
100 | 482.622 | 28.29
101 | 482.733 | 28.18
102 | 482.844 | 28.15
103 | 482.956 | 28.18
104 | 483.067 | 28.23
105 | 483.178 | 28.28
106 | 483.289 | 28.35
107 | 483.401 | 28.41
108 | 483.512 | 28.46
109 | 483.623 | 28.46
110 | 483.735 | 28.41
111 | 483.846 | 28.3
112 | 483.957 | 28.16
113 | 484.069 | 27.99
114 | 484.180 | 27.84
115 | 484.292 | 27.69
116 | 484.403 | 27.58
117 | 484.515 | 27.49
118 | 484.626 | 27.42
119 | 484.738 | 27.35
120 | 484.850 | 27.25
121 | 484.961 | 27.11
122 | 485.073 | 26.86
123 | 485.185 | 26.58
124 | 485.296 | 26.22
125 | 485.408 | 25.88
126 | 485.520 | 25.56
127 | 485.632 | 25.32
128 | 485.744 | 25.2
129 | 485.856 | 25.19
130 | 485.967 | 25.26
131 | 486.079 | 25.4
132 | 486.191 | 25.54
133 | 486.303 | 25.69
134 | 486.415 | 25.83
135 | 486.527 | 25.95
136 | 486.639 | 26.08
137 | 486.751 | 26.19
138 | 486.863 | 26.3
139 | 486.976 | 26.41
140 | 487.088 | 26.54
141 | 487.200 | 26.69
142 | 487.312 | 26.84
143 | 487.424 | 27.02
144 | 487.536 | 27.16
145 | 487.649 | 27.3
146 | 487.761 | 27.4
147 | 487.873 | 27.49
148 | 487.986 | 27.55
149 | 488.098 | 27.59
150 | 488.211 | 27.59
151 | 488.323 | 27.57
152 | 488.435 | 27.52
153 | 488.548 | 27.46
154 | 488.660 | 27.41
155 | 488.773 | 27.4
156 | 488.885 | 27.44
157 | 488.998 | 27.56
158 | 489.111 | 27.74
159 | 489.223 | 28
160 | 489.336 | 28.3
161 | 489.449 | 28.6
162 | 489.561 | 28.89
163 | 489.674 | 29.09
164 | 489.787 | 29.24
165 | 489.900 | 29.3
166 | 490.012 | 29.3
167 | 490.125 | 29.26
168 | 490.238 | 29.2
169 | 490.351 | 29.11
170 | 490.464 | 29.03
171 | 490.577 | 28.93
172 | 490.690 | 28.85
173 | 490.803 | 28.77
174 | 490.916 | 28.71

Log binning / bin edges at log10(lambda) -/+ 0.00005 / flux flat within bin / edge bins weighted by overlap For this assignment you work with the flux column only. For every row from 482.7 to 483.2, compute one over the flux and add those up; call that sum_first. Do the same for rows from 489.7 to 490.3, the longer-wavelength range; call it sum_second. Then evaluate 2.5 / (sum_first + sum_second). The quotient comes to 7.18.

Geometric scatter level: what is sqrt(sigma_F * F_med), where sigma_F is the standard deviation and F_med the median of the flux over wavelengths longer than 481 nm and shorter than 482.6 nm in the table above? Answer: 3.8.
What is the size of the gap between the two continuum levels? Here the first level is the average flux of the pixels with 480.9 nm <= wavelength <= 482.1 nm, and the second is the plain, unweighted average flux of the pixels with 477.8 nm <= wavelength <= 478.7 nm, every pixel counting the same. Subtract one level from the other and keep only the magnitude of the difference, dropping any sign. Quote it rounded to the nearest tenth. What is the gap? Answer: 1.2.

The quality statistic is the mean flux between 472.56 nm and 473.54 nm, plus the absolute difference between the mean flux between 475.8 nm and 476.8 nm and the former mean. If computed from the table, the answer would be 27.5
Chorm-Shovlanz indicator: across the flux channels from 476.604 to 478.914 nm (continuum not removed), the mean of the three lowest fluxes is 27.5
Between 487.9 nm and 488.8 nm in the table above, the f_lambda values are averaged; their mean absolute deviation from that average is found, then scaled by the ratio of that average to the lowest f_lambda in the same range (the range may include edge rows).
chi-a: 0.07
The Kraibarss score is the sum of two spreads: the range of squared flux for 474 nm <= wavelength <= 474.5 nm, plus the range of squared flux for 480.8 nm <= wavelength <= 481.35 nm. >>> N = 90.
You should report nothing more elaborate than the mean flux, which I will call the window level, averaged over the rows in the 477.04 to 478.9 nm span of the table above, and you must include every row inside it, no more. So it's 28.6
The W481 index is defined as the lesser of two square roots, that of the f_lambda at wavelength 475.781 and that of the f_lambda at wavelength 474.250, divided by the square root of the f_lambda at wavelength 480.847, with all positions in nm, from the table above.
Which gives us 0.982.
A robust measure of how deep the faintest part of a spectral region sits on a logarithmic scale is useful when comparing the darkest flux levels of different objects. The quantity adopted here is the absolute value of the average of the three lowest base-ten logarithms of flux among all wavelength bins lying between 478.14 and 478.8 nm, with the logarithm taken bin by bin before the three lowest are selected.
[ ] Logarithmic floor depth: 1.45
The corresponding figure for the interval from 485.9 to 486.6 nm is 1.40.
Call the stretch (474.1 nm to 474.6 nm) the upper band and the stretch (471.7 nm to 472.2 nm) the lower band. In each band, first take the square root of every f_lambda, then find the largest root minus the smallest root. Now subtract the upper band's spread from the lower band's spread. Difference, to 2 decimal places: 0.03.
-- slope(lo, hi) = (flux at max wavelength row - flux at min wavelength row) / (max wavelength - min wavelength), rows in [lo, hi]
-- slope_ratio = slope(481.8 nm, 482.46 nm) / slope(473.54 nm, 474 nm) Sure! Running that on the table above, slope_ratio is -1.1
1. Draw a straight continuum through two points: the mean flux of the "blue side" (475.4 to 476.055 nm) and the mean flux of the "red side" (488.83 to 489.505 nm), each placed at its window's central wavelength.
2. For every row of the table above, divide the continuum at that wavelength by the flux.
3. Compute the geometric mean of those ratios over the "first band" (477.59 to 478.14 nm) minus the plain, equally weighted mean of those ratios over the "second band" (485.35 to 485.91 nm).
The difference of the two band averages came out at -0.13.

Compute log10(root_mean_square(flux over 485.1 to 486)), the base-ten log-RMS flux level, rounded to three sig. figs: 1.41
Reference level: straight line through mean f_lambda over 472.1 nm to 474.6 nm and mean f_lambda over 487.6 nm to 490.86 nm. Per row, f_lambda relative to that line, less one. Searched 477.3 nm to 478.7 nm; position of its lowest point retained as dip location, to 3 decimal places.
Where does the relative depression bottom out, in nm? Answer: 478.638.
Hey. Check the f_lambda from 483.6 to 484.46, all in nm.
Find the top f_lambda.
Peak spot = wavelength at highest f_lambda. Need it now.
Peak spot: 483.623 nm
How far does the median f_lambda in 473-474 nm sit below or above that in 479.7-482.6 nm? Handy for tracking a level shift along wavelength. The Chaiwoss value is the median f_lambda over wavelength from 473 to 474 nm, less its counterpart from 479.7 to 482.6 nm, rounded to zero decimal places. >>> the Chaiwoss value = -3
